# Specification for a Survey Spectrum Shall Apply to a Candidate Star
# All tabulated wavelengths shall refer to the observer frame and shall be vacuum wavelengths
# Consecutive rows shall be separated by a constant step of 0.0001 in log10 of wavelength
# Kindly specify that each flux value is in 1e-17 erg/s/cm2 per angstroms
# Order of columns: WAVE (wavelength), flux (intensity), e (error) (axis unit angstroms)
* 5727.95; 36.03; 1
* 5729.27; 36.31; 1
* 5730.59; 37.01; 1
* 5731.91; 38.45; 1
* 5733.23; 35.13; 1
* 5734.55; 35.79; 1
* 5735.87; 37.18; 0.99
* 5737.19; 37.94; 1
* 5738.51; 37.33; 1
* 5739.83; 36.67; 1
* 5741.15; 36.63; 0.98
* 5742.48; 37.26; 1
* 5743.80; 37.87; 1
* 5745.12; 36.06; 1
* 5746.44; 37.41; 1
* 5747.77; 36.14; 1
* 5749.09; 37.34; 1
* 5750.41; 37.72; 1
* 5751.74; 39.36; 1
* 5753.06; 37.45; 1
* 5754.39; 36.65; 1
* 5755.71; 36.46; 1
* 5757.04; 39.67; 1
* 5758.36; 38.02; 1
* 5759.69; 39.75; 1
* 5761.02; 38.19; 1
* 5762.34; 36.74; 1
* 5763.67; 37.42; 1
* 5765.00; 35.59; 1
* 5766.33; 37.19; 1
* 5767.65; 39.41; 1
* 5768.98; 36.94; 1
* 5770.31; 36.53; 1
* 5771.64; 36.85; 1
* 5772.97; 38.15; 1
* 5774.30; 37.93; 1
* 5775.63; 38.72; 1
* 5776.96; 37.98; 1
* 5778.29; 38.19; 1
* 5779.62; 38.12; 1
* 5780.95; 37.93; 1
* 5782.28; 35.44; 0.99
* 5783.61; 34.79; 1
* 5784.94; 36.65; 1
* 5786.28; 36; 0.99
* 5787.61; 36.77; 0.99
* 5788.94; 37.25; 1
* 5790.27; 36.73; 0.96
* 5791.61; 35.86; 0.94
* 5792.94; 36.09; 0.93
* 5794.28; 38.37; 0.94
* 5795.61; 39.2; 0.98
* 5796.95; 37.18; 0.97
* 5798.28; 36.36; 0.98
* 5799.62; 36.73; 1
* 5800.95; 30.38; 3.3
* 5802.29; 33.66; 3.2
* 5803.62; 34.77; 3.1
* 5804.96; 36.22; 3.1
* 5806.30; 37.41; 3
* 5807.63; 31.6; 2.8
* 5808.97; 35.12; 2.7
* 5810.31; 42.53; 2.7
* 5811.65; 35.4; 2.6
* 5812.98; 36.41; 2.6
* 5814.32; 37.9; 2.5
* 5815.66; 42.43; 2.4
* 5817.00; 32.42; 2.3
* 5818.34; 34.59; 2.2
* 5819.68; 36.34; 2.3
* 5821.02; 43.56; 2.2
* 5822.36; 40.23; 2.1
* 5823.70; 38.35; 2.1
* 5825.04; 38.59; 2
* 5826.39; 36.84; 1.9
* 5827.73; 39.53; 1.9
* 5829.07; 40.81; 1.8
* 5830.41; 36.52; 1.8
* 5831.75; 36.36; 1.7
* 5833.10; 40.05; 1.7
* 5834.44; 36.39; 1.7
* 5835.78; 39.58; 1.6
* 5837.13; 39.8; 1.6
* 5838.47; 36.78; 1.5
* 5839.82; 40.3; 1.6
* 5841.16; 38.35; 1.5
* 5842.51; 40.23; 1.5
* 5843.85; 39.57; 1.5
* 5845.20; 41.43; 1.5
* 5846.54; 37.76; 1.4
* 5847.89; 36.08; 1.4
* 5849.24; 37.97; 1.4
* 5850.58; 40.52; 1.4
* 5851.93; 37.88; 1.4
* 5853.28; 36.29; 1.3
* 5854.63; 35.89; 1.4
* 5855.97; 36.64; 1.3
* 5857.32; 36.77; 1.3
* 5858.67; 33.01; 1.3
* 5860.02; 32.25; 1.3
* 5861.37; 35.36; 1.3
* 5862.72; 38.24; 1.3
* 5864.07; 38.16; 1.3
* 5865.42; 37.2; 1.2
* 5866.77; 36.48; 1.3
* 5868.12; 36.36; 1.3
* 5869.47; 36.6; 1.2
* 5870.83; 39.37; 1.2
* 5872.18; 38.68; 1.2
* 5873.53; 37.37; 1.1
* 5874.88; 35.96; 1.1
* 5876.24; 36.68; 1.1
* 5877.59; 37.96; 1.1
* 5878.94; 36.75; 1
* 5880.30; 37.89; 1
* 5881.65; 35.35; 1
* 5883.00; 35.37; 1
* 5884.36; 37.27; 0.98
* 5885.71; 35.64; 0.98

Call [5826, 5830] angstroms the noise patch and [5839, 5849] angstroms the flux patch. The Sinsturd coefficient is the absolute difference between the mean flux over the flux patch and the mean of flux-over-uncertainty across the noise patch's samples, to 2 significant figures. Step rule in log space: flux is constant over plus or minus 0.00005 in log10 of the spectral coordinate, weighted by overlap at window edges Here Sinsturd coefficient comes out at 18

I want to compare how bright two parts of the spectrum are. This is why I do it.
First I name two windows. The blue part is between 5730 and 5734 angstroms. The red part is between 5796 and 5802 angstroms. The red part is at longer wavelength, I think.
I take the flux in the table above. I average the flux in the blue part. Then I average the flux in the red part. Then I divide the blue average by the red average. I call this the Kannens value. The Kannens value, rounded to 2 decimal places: 1.05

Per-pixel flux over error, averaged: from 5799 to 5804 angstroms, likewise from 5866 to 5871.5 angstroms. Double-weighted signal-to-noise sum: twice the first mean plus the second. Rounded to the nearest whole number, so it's 64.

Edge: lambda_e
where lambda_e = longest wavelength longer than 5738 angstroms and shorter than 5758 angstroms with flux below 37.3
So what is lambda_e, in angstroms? 5755.71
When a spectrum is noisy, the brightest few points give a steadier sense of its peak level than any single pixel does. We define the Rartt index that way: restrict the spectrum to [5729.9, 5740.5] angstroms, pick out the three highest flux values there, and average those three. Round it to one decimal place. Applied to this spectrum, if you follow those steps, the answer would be 37.9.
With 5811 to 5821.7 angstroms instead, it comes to 41.3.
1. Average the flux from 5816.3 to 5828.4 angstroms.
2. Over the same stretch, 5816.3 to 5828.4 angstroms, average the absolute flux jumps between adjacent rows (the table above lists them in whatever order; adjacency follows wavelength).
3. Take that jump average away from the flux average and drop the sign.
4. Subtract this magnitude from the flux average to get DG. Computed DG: 2.6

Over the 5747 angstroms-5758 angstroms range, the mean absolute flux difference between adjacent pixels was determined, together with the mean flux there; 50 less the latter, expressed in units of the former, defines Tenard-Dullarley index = 9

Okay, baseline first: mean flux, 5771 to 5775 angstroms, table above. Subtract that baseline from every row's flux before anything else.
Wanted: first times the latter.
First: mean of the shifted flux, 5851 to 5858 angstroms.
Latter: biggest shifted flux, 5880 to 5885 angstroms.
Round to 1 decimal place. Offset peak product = -0.2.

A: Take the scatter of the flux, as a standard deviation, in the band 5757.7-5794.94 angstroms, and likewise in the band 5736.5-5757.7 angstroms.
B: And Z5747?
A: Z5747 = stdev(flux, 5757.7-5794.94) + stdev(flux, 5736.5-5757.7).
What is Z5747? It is 2.2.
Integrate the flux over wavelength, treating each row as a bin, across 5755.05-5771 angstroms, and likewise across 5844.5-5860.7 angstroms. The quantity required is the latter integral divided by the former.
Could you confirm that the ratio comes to 0.99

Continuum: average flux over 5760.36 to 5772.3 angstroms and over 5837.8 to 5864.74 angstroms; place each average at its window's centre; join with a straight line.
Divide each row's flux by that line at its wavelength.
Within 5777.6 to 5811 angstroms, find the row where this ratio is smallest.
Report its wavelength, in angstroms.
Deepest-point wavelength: 5800.95 angstroms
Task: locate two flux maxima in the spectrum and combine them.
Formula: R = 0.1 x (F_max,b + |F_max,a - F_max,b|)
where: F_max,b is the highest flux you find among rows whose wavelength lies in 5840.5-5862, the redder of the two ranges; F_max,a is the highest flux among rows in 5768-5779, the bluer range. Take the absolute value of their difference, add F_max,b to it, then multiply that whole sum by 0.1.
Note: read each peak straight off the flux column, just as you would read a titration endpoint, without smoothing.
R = 4.41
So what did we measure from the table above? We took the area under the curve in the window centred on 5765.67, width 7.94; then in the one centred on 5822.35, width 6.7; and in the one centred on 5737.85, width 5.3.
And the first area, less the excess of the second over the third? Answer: 229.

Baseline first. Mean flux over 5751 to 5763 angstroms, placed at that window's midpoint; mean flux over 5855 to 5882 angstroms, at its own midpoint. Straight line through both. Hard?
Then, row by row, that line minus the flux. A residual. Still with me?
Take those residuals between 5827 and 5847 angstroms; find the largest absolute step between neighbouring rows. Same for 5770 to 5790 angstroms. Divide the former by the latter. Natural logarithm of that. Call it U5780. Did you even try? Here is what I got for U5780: 0.5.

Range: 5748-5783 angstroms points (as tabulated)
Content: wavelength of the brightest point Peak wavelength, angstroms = 5759.69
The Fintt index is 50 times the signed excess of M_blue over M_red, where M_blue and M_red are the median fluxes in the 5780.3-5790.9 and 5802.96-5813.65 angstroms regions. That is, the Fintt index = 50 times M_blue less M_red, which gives 44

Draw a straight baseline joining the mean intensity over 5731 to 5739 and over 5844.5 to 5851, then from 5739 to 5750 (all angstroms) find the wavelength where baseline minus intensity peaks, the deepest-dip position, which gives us 5745.12 angstroms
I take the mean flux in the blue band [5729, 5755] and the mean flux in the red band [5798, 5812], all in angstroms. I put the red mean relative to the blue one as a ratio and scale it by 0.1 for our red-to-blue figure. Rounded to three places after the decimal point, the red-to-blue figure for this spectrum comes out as 0.096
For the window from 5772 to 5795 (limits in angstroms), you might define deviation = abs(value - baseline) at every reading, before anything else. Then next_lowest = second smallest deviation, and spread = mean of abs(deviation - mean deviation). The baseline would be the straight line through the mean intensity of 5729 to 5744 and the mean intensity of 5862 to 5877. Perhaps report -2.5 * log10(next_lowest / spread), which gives 0.1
